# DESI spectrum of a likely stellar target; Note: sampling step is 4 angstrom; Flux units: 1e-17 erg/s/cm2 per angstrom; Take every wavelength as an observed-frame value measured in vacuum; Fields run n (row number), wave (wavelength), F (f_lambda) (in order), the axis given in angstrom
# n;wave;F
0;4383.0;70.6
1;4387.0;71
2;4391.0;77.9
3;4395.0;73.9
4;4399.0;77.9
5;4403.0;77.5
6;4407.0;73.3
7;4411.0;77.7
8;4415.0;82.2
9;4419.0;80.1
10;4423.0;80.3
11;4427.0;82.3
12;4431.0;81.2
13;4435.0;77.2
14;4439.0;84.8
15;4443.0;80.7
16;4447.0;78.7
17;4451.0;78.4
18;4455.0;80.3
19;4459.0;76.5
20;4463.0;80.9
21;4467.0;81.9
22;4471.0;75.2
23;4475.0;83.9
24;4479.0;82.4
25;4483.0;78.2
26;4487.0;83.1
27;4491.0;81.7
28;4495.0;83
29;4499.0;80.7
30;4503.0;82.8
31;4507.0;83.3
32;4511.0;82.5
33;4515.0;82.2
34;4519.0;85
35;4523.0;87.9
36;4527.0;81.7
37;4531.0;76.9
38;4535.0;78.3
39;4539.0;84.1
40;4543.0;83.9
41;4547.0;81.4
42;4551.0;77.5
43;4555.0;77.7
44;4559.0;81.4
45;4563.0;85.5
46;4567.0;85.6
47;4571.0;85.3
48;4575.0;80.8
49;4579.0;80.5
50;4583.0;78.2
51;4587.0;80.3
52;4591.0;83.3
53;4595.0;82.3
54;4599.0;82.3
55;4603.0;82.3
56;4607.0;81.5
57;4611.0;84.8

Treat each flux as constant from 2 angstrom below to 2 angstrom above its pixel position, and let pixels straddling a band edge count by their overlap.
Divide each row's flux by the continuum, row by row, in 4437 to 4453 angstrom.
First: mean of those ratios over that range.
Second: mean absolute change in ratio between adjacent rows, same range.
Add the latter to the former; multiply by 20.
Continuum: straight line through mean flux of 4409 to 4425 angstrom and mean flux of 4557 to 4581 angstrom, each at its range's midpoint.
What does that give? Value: 20.6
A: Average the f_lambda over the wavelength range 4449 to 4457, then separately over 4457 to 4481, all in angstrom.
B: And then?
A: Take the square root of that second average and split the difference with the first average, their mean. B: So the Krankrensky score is 44.2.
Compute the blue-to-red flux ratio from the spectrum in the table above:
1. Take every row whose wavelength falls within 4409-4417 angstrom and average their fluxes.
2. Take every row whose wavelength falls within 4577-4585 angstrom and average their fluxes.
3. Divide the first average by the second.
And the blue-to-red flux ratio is 1.01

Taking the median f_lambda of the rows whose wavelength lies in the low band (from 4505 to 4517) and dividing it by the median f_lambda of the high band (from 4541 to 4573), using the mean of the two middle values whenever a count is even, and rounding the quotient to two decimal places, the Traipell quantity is 1.00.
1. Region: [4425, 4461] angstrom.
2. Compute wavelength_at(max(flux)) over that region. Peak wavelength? 4439.0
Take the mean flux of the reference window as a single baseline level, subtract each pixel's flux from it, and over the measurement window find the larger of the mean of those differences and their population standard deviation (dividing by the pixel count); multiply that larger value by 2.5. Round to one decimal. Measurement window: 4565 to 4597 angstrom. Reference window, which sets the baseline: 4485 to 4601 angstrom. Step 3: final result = 6.0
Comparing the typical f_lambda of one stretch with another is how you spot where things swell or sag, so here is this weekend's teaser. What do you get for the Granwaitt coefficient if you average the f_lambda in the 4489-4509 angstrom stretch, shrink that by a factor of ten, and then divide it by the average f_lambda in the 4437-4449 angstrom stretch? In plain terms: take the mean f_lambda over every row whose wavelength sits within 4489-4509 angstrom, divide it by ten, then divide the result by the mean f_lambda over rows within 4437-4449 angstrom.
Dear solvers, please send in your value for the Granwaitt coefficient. 0.101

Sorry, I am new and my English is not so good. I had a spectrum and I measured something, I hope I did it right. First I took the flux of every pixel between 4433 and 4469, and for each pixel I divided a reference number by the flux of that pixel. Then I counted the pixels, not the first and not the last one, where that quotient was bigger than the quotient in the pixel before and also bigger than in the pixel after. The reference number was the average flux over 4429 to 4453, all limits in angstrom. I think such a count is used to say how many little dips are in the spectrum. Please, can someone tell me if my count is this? 2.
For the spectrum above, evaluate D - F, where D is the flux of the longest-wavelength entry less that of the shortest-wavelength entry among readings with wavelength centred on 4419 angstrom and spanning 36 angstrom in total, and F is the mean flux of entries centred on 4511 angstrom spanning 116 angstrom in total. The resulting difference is -82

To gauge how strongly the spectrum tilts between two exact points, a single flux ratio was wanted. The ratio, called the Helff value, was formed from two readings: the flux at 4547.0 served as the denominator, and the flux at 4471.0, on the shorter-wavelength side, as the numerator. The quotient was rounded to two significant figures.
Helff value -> 0.92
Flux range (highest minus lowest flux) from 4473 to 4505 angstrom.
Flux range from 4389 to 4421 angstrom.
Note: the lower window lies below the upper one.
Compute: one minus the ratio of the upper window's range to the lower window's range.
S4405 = 0.36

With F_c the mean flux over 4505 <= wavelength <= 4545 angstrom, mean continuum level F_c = 82.6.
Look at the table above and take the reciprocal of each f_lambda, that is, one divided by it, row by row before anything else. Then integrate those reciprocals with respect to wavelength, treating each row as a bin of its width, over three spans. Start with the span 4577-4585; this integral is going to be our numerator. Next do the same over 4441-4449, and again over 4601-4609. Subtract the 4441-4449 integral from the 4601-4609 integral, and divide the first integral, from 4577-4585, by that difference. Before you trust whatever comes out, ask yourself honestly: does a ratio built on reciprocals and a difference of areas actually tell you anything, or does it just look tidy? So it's -37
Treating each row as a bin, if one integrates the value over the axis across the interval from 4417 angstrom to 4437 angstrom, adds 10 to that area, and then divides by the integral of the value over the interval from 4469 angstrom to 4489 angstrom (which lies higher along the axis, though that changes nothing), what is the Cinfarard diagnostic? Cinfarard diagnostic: 1.00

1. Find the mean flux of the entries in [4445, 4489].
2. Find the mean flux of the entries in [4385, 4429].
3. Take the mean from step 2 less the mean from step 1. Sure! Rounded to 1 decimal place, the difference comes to -2.3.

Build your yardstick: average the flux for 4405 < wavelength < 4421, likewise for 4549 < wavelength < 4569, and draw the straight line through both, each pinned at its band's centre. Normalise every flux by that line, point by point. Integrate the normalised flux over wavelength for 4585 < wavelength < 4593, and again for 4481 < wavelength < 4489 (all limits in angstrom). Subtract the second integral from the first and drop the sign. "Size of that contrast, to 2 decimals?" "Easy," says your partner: 0.11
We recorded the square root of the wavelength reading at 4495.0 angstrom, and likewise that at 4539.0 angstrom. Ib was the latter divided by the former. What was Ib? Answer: 1.007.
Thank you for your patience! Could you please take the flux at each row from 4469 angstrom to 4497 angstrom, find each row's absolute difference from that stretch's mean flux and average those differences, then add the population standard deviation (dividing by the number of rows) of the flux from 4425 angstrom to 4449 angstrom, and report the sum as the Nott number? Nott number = 4.9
